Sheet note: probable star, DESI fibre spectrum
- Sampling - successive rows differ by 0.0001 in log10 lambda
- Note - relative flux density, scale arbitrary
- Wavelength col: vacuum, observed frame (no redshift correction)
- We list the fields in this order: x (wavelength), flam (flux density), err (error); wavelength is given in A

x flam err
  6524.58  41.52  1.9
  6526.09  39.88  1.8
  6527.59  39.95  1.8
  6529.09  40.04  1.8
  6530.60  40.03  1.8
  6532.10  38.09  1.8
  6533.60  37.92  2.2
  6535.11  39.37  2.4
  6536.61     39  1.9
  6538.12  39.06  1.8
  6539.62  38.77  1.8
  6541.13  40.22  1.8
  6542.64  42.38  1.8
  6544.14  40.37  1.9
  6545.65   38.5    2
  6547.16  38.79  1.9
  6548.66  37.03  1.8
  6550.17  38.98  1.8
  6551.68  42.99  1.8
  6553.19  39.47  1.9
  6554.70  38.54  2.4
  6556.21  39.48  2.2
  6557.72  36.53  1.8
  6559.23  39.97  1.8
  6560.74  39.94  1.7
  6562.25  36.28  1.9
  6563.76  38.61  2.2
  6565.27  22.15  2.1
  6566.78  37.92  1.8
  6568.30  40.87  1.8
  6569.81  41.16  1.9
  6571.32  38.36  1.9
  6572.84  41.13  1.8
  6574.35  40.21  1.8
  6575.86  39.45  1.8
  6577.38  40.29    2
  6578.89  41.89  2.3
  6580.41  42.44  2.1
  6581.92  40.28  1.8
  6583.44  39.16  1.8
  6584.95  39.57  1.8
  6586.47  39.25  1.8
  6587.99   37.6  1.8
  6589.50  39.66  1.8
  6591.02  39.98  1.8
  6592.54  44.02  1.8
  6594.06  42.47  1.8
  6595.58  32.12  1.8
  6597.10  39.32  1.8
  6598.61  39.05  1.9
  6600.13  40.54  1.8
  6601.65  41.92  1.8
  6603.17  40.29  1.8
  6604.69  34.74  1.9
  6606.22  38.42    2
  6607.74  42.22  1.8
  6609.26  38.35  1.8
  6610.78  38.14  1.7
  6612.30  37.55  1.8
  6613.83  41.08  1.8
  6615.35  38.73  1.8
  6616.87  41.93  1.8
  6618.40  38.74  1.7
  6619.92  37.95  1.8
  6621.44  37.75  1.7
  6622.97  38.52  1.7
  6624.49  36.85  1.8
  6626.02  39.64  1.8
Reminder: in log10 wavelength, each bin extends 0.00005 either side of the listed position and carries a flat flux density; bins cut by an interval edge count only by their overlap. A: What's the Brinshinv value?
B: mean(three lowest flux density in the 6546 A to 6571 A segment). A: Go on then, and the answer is 32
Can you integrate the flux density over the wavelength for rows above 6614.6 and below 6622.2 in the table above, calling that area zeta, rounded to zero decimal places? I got 297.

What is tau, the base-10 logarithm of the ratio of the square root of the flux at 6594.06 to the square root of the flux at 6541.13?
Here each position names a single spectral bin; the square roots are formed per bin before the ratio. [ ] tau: 0.012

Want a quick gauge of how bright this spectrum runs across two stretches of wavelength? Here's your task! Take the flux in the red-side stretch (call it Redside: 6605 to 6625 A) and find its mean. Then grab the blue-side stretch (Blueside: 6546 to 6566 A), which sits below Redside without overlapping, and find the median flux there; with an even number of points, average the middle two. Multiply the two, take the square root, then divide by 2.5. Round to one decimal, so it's 15.5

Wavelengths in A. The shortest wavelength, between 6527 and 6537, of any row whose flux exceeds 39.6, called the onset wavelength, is 6527.59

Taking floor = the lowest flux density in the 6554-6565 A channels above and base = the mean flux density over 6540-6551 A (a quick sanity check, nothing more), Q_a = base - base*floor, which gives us -1392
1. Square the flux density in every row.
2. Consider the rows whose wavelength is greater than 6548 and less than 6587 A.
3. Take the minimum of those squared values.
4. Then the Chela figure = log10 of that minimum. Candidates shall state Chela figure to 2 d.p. 2.69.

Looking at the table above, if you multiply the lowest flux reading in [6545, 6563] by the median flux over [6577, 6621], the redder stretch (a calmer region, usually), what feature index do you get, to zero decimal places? 1436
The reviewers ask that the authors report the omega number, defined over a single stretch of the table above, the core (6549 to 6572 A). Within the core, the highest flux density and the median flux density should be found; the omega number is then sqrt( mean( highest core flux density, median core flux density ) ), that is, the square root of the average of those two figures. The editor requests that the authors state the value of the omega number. 6.40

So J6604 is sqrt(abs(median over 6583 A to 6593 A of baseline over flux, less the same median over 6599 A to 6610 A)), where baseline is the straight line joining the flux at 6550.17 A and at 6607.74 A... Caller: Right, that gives 0.05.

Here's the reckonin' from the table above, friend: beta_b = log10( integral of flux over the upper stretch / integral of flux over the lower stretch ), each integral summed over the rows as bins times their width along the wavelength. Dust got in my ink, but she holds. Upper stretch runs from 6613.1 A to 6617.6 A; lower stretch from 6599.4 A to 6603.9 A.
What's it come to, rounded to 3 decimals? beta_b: -0.003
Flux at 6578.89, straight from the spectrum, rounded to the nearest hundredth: 41.89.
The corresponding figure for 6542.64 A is 42.38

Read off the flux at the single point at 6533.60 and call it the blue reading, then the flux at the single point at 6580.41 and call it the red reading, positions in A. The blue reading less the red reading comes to -4.5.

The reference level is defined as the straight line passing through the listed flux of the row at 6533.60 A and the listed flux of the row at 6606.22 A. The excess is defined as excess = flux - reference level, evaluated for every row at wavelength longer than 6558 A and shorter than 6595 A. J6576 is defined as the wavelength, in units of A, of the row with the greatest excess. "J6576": 6592.54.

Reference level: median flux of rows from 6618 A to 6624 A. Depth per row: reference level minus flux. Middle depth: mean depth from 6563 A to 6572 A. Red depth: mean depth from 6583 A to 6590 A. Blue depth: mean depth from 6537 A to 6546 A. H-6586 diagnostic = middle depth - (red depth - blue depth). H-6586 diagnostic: 0.9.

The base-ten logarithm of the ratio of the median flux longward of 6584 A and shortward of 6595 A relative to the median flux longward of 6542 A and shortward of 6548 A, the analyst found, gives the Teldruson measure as 0.001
